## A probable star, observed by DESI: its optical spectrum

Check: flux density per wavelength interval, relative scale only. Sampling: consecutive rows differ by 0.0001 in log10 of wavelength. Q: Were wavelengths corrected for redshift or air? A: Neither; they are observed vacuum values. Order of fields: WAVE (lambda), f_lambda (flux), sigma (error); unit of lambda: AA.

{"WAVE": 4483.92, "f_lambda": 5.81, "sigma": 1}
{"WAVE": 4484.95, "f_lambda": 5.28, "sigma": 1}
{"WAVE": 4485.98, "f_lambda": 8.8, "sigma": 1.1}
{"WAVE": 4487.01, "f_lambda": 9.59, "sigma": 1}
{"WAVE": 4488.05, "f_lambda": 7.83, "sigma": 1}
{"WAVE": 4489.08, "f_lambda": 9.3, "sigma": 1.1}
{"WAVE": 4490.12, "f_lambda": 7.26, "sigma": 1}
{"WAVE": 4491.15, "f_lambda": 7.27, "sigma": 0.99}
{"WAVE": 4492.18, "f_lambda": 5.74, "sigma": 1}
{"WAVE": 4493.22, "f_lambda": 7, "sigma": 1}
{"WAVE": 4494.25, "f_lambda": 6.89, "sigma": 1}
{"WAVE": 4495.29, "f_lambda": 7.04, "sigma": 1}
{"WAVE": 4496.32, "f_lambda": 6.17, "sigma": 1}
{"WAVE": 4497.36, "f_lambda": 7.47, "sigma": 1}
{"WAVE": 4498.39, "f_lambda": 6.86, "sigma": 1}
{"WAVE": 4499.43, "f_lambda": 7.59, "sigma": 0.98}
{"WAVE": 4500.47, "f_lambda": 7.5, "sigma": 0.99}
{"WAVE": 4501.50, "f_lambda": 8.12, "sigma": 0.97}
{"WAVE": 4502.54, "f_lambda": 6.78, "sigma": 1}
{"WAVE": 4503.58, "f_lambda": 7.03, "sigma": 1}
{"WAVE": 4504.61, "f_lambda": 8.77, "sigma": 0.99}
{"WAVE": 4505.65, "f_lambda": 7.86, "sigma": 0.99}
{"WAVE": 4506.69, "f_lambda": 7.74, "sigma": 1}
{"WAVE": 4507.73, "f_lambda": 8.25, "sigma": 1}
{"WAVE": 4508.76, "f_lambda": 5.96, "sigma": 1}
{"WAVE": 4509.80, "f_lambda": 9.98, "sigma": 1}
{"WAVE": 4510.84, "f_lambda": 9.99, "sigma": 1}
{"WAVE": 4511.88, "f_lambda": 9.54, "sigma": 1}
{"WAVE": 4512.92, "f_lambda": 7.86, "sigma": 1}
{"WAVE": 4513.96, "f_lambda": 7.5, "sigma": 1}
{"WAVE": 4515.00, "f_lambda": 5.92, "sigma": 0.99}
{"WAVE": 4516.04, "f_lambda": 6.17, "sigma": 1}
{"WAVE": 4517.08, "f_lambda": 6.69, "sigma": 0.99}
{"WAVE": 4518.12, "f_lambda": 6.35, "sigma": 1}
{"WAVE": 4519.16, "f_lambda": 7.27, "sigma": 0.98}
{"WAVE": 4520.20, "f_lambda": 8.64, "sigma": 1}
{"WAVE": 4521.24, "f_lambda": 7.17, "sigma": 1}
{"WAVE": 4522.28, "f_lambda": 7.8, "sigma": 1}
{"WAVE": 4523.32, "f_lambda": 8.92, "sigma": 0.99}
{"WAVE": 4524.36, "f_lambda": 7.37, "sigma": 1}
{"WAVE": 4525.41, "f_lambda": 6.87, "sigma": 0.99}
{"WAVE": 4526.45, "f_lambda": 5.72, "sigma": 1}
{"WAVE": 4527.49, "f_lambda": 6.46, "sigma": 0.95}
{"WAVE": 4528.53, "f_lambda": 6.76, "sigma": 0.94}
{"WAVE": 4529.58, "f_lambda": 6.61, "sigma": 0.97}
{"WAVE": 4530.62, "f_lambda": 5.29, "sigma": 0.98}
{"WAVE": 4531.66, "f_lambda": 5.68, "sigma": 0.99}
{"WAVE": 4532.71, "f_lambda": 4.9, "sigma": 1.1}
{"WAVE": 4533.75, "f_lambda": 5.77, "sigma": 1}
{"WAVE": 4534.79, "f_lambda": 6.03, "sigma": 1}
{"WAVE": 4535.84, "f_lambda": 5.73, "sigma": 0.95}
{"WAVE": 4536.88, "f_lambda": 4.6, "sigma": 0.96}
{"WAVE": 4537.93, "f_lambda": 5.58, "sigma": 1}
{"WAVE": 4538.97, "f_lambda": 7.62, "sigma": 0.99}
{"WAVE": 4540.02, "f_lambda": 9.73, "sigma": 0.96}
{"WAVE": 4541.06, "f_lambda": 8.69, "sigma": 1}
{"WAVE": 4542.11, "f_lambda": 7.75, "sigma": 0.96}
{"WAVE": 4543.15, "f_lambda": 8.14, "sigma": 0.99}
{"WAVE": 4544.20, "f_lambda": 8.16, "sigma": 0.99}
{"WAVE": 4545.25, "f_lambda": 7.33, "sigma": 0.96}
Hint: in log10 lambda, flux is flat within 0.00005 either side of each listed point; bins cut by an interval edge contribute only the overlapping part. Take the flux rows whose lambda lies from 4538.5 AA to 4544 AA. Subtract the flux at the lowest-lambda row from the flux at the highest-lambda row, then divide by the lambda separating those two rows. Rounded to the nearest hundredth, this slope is 0.12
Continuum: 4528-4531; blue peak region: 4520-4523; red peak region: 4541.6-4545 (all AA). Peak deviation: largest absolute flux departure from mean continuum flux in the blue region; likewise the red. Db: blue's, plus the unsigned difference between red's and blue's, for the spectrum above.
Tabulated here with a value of 3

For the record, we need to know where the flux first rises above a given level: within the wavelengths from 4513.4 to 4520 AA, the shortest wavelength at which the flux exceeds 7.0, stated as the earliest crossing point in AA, 4513.96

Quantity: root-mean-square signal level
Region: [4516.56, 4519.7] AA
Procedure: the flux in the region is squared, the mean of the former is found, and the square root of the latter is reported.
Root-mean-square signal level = 6.8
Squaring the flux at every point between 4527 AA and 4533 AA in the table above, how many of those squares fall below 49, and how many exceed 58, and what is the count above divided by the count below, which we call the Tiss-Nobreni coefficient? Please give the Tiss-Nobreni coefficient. 0.0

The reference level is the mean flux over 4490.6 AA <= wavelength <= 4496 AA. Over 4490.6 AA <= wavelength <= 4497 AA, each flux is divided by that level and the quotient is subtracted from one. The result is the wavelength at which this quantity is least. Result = 4491.15 AA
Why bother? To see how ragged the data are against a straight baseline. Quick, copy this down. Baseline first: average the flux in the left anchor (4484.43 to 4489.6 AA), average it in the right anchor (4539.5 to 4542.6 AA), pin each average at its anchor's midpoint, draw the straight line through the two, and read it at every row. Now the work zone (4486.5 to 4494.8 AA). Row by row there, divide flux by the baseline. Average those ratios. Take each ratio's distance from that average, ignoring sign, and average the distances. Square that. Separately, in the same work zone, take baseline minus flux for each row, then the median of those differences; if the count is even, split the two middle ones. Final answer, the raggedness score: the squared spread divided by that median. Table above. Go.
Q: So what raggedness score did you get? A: 0.016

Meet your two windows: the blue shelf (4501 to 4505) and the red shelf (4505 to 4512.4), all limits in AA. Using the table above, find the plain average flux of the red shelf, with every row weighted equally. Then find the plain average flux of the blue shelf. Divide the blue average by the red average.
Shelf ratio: 0.9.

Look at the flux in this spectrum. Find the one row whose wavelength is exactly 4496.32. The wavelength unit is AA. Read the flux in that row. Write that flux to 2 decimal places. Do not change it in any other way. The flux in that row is 6.17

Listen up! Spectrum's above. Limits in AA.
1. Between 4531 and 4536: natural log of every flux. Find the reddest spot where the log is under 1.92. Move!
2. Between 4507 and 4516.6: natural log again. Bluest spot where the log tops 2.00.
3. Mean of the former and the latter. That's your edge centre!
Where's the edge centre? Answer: 4521.8 AA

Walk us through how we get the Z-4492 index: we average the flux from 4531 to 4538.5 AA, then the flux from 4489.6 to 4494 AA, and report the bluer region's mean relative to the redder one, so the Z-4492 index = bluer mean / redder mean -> 1.25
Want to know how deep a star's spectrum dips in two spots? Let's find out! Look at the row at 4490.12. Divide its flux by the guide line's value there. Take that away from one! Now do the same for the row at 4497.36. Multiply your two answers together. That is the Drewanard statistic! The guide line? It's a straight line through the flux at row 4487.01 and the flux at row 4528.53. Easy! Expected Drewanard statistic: 0.036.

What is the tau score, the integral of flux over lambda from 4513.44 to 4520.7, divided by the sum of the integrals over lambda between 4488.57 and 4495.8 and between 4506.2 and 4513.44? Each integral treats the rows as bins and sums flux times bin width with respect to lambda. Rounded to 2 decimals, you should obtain 0.44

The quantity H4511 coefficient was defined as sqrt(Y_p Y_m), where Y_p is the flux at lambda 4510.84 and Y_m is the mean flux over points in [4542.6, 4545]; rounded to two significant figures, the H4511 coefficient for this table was 9.0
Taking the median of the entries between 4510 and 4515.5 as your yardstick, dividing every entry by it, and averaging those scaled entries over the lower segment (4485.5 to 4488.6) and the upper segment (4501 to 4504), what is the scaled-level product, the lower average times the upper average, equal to 1.03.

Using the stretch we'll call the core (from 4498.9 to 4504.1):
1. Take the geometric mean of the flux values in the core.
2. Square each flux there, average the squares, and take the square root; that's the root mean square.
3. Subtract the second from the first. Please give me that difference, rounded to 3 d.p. -0.029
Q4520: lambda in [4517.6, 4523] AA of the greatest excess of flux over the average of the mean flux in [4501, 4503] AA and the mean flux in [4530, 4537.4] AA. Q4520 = 4520.20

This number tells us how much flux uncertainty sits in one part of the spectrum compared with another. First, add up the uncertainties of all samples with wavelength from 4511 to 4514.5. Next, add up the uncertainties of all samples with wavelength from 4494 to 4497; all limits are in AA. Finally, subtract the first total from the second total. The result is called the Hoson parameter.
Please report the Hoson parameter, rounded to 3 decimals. 0.000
